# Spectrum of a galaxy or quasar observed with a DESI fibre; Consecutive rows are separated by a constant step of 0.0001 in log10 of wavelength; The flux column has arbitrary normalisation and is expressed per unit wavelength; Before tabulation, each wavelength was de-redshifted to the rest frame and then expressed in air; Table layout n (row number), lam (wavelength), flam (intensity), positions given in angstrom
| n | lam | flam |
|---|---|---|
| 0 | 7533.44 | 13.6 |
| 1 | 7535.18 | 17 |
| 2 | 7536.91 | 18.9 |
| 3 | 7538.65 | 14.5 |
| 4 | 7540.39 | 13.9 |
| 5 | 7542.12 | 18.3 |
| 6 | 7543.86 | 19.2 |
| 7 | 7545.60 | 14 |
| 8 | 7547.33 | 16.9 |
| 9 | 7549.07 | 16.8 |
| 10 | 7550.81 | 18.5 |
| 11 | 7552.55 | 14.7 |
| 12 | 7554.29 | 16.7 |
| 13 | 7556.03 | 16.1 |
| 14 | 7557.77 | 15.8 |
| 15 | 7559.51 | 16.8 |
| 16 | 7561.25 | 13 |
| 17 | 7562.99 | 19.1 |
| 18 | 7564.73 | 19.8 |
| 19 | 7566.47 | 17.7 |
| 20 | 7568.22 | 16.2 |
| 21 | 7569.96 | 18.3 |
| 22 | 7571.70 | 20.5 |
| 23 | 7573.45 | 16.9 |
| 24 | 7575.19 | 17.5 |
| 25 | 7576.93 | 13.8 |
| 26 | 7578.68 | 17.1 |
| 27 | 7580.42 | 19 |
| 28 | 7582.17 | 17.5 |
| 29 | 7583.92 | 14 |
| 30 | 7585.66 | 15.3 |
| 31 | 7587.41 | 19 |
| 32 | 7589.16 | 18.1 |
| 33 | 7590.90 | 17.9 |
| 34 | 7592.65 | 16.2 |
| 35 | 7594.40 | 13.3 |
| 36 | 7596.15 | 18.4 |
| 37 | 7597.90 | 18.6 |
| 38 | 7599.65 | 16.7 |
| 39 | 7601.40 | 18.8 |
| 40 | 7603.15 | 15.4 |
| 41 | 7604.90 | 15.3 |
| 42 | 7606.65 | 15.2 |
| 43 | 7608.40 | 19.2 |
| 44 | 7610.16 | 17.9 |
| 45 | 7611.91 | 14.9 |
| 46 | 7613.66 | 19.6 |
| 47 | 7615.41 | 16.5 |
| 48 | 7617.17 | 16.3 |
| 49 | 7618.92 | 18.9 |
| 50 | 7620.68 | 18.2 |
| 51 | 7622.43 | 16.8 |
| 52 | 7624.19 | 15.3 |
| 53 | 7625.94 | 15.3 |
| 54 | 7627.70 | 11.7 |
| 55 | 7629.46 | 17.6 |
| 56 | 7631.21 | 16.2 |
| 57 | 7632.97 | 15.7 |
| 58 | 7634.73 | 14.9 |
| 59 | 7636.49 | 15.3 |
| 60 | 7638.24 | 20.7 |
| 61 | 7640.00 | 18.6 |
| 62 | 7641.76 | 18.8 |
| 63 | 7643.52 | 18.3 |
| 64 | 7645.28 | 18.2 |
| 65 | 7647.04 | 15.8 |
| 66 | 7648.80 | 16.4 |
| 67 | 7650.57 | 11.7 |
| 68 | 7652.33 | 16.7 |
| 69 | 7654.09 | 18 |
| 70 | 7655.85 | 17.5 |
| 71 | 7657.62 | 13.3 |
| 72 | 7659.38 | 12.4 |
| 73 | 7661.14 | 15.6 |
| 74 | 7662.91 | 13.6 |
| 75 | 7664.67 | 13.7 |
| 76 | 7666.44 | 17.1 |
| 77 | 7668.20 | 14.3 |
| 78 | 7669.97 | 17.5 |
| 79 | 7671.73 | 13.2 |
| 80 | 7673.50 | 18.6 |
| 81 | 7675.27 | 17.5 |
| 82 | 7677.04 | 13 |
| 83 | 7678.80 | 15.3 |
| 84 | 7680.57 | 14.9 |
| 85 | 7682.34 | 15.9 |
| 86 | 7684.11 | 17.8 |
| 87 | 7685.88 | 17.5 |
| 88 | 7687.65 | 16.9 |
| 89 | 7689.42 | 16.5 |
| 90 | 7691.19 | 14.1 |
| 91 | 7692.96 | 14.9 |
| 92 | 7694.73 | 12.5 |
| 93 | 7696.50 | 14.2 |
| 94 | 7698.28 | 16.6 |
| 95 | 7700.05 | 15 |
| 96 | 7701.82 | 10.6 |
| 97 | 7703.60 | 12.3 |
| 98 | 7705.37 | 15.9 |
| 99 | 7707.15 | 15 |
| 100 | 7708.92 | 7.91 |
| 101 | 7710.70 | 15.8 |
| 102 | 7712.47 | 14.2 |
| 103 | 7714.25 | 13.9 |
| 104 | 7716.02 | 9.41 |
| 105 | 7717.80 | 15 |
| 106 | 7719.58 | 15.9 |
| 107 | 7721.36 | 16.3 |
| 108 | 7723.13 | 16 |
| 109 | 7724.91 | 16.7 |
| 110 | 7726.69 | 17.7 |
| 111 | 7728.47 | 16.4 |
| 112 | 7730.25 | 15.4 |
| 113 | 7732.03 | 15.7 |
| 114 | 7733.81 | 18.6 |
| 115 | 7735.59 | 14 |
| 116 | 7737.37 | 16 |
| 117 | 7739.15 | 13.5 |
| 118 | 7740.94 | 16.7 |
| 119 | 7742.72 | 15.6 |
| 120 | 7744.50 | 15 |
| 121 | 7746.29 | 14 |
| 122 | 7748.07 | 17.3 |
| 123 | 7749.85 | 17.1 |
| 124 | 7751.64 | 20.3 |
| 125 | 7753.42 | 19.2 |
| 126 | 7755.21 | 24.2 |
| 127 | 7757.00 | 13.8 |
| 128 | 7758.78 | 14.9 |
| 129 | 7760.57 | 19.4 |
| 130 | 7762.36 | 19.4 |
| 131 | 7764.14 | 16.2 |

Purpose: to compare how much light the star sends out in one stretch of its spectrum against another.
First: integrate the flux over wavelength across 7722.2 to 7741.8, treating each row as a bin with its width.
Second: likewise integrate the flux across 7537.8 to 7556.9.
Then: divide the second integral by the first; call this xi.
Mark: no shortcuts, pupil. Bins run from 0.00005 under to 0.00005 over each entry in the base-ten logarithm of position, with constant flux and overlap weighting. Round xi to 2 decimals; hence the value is 0.99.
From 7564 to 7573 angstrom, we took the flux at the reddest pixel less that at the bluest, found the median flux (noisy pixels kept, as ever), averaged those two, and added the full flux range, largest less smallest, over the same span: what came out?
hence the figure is 13.8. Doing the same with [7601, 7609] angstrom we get 11.9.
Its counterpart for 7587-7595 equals 11.8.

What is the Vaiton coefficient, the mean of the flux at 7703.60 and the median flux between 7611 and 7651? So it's 14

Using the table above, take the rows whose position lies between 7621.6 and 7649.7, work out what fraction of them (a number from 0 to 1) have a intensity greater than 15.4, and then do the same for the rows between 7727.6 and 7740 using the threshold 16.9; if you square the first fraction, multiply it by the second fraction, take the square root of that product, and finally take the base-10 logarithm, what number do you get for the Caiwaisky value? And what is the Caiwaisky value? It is -0.59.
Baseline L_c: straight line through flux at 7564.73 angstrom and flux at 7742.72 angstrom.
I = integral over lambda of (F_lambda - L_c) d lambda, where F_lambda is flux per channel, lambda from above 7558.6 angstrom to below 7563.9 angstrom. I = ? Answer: -19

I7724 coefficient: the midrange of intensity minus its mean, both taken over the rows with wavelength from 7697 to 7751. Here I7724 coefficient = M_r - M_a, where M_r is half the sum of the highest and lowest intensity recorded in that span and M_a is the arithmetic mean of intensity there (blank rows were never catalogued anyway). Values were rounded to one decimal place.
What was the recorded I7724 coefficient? -1.7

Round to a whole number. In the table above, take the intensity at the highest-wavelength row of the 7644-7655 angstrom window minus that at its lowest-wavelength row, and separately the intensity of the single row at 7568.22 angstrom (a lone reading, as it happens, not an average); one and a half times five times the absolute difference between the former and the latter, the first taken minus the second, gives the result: 123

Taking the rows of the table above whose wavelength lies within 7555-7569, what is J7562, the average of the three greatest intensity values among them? 19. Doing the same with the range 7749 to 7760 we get 21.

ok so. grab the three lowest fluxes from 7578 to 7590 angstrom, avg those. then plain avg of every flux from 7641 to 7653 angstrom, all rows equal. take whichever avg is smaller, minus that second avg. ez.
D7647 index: -1.1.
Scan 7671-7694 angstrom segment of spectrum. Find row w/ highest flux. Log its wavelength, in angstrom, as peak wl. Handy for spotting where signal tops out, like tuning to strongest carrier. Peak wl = 7673.50 angstrom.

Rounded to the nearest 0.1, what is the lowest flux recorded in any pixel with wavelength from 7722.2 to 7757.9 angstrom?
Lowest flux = 13.5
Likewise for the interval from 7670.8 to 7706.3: 10.6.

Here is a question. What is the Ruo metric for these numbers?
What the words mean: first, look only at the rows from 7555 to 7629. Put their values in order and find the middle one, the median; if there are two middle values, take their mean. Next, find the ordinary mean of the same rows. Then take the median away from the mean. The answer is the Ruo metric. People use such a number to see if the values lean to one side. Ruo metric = 0.0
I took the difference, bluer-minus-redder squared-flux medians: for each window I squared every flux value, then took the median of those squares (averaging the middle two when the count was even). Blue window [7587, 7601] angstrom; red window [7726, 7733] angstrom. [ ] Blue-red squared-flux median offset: 66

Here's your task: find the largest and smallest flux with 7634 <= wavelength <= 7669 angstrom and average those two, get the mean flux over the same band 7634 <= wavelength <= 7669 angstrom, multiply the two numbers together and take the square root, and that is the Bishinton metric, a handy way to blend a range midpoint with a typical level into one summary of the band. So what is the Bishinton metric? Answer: 16.1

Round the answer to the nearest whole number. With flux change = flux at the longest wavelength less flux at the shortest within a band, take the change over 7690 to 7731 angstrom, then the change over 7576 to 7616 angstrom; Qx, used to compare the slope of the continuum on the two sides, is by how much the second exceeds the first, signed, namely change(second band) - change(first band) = 1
